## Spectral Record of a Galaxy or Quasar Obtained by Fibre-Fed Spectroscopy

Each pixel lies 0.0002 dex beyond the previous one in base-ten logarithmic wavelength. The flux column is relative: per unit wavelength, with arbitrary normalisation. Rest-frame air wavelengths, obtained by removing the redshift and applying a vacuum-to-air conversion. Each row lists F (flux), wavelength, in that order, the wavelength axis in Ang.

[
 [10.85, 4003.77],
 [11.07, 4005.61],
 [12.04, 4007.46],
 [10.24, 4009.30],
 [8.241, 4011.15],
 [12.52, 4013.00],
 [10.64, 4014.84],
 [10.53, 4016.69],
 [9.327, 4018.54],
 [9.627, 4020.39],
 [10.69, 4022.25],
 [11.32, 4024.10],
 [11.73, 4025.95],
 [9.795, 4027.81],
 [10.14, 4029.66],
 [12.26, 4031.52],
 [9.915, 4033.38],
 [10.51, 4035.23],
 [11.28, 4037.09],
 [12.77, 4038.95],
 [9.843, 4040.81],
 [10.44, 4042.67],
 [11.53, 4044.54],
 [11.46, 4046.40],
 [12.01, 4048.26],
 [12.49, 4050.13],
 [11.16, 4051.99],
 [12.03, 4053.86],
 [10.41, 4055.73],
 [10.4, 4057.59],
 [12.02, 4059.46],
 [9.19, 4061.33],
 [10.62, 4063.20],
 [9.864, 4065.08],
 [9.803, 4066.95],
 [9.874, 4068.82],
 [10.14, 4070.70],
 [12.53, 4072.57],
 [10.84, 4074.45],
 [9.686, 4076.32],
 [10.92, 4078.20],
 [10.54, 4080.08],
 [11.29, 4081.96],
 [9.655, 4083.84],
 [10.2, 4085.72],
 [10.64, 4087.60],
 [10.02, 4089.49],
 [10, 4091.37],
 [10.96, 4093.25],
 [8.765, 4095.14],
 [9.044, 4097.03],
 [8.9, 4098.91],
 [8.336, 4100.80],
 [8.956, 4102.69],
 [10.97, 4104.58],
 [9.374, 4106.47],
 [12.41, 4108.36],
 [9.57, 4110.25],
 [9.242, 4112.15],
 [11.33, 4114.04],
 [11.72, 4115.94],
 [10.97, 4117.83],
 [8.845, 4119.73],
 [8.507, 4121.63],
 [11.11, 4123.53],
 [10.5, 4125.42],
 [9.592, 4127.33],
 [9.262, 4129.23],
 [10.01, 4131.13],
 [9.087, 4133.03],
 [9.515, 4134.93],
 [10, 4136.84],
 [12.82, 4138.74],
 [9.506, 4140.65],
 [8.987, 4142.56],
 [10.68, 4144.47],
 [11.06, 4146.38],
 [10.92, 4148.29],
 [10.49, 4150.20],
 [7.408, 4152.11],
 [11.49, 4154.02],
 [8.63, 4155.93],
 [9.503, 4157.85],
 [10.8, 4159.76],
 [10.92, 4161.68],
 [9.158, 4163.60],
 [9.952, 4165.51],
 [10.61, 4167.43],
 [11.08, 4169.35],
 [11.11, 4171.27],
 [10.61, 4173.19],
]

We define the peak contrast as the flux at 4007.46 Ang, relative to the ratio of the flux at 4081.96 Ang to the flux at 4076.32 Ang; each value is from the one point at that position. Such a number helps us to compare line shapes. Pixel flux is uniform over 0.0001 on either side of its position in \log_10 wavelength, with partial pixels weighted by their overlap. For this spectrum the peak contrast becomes 10.3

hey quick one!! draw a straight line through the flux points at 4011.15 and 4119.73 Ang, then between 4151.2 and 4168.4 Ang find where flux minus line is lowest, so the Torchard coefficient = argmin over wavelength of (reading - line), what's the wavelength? 4152.11 Ang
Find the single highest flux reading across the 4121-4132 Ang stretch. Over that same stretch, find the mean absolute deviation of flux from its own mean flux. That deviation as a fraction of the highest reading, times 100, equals 6.4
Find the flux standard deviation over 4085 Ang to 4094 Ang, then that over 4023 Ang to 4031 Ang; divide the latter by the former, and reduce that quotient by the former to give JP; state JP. 1.8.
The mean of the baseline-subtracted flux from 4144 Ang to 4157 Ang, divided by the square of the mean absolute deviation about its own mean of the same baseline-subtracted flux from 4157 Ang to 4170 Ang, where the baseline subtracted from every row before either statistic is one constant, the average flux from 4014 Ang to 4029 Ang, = -0.9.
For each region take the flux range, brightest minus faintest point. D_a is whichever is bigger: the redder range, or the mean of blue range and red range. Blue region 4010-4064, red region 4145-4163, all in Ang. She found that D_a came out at 4.3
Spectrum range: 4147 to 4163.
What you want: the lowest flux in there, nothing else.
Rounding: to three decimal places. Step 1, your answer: 7.408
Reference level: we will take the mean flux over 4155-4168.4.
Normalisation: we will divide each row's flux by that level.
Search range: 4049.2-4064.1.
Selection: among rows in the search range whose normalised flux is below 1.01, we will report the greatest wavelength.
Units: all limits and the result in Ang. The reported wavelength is 4061.33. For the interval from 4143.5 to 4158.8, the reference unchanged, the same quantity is 4157.85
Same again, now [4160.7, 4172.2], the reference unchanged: 4165.51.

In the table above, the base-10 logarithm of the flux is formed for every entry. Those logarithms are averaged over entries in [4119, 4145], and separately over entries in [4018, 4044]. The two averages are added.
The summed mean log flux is 2.02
